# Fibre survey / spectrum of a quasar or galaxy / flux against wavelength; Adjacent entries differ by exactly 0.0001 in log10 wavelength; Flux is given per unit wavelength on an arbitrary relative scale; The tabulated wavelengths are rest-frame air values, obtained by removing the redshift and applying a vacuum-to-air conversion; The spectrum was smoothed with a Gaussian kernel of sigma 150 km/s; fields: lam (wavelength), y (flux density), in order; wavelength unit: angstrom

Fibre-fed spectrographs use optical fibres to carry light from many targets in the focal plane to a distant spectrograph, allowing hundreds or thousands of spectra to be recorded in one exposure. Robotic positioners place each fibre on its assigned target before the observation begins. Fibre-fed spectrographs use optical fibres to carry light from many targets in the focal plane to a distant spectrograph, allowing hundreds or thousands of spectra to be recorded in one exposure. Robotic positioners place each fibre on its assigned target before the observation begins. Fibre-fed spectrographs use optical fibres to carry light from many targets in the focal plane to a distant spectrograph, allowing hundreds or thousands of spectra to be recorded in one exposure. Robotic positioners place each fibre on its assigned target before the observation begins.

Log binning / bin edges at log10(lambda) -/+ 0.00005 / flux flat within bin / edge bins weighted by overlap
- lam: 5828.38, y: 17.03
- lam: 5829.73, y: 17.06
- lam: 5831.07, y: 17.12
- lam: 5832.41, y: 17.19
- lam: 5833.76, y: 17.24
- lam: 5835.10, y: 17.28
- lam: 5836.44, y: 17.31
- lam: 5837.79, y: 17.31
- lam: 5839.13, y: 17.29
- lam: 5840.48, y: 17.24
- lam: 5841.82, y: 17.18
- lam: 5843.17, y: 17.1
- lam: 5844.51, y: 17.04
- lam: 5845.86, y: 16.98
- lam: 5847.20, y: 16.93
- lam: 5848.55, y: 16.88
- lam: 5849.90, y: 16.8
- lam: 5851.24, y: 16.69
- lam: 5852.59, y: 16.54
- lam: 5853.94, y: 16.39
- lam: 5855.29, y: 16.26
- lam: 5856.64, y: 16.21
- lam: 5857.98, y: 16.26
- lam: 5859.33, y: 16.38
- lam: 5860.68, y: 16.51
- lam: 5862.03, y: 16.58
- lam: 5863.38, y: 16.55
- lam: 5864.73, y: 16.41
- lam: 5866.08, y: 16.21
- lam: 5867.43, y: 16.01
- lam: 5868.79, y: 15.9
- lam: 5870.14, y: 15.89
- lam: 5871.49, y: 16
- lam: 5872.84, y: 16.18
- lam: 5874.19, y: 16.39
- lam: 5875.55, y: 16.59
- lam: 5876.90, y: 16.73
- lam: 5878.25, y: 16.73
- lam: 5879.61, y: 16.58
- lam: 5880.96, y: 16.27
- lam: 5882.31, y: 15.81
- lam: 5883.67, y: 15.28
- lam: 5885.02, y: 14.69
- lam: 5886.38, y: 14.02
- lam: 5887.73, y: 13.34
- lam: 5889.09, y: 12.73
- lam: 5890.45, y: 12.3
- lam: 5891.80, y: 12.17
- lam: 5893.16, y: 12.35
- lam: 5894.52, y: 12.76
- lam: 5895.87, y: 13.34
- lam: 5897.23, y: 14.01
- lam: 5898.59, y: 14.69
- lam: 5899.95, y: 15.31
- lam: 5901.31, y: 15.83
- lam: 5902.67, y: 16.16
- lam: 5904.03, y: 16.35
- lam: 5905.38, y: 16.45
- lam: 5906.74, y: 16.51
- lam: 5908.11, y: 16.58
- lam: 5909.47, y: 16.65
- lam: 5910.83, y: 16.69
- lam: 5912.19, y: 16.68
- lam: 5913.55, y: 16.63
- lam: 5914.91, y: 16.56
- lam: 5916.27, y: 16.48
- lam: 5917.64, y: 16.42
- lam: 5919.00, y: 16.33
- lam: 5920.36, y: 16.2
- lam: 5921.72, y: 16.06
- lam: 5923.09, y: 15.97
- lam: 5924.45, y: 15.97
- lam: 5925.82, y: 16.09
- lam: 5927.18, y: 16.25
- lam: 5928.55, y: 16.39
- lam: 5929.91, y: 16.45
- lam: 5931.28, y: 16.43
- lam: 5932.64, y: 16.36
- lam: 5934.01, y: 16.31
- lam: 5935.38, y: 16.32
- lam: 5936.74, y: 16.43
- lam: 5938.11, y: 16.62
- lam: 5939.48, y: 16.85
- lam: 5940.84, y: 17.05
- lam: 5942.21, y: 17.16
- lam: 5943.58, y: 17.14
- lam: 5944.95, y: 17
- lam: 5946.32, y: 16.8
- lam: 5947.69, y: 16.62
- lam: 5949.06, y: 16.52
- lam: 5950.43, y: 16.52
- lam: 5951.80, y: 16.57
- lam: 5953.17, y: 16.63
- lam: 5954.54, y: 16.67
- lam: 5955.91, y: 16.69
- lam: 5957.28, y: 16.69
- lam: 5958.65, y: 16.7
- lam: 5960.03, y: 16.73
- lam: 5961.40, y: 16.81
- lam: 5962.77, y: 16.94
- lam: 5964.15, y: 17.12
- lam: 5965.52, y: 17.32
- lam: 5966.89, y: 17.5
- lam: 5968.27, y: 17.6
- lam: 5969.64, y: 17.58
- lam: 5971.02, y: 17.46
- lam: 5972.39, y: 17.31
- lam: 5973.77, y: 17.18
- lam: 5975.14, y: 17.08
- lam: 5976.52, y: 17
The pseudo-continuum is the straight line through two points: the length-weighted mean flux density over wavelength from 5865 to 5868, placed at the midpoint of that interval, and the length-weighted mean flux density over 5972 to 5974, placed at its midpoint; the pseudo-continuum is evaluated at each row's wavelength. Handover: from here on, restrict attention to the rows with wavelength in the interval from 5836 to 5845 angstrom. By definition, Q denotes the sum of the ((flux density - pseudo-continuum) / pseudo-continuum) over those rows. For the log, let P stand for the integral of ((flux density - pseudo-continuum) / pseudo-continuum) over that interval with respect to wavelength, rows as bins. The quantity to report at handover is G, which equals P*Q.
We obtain 0.42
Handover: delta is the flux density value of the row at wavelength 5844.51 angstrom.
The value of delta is 17.04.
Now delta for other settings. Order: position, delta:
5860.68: 16.51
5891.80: 12.17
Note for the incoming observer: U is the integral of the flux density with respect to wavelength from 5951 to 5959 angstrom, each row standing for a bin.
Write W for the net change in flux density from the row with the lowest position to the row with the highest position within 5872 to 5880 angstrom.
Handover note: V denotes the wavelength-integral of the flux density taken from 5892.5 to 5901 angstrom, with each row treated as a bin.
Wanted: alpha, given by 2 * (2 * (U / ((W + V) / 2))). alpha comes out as 9.0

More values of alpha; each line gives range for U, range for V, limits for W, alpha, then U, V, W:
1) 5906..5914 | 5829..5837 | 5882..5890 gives 7.9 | 133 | 138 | -3.1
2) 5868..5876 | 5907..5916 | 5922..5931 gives 6.9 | 129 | 150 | 0.5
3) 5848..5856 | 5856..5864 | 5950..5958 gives 8.1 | 133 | 131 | 0.2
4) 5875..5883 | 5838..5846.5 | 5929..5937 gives 7.2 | 132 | 146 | 0.0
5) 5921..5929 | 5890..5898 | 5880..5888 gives 10.3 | 129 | 103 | -2.9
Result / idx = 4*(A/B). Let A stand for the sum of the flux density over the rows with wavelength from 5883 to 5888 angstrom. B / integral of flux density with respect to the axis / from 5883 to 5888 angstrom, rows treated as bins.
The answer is 3.18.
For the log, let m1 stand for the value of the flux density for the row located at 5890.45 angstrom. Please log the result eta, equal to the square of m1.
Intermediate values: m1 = 12.3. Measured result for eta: 151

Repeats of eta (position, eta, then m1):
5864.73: 269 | 16.41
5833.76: 297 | 17.24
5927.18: 264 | 16.25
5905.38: 271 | 16.45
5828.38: 290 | 17.03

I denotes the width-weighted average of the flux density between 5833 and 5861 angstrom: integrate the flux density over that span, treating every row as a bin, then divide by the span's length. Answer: 16.9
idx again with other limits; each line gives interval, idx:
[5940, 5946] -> 2.67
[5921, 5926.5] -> 2.91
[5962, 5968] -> 2.66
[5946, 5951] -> 3.20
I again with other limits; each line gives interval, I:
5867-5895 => 15.0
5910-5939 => 16.4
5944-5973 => 16.9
